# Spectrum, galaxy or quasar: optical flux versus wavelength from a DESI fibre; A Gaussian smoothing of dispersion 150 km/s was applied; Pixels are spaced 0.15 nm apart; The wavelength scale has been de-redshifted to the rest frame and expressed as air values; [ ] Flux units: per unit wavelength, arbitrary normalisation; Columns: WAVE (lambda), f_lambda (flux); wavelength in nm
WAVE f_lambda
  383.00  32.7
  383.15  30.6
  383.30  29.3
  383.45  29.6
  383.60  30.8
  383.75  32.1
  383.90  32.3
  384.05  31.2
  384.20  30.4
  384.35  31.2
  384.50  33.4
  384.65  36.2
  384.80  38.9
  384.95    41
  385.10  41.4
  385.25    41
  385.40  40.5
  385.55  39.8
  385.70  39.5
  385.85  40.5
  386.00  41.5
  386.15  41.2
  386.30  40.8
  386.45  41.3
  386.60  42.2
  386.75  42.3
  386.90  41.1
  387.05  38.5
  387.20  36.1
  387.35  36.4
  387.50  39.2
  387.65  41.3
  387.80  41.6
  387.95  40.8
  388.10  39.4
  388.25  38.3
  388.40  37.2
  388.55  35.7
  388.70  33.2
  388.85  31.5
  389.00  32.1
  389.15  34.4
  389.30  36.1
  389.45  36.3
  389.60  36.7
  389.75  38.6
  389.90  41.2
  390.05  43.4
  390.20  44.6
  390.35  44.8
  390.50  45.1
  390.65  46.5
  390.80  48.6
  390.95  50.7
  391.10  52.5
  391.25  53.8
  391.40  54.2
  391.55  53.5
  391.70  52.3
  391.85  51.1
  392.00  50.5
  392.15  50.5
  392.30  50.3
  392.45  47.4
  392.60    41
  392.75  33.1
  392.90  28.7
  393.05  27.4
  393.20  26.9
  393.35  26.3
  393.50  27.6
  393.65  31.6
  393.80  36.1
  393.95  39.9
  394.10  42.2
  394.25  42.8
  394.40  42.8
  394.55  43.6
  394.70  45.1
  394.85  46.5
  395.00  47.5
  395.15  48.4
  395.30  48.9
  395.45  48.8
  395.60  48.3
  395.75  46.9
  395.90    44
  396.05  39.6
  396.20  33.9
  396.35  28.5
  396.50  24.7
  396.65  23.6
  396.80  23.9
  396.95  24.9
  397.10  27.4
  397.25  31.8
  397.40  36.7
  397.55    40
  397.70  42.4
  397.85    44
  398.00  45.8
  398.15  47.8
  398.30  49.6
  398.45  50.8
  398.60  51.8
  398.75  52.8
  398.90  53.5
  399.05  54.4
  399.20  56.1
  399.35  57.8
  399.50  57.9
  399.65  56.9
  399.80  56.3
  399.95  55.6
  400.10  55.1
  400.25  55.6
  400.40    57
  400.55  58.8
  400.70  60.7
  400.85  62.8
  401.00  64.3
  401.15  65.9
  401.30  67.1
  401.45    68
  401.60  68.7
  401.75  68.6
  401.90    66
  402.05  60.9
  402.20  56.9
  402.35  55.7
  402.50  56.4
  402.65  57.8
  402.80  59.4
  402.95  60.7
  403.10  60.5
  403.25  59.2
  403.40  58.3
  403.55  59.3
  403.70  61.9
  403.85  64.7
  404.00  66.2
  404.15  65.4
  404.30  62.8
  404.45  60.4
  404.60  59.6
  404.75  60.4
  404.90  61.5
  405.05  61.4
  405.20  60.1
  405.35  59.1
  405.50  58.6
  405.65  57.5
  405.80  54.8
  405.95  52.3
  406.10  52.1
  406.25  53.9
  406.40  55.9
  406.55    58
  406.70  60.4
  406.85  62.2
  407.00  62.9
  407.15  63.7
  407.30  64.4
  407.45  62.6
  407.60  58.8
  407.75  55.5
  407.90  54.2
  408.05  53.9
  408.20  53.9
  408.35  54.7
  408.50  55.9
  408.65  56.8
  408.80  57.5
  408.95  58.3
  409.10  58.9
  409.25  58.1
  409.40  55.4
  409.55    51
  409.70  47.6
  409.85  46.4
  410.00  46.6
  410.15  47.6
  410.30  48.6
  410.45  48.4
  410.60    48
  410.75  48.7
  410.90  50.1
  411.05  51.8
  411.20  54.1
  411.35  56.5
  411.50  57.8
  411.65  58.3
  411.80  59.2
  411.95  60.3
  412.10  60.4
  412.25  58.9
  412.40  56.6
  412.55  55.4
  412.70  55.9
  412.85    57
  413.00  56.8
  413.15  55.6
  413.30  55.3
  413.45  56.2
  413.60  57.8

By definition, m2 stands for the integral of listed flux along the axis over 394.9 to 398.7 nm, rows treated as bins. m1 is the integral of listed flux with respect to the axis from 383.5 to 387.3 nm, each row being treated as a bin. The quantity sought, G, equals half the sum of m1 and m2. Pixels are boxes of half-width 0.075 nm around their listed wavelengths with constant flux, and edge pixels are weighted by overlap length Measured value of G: 148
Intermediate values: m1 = 143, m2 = 152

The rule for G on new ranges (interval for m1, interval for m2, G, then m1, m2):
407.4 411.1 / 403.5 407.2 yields 209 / 197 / 221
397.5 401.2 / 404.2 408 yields 212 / 200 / 224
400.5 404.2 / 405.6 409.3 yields 221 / 230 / 213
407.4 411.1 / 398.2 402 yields 210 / 197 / 224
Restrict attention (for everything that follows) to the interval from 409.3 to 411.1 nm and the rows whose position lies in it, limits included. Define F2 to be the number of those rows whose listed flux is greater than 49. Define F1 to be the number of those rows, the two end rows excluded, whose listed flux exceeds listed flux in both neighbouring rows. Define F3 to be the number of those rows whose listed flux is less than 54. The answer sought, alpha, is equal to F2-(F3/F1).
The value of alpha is -7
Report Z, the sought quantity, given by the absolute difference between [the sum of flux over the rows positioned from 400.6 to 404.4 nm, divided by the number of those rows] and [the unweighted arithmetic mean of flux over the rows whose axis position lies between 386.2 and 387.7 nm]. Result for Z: 22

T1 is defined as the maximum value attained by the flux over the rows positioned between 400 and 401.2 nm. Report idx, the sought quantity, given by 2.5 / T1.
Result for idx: 0.038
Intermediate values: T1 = 65.9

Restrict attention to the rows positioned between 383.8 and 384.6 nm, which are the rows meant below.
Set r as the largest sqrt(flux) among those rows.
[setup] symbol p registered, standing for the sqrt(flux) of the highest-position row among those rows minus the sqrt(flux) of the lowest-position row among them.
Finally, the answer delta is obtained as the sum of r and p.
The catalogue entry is 5.9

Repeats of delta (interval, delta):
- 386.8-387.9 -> 6.5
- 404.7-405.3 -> 7.8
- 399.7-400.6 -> 7.8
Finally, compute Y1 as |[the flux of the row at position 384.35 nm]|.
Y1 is 31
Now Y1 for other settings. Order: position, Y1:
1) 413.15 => 56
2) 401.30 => 67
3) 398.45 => 51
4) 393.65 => 32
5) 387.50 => 39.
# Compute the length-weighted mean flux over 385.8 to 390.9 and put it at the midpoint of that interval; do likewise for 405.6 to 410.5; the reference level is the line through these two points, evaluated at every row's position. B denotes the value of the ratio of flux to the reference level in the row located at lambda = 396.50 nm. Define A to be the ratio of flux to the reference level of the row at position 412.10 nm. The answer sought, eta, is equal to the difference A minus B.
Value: 0.49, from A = 1.03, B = 0.53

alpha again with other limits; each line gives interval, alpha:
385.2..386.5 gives -9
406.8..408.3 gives 8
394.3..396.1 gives -12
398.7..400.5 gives 10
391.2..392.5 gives 0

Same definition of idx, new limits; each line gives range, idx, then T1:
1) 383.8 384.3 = 0.077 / 32.3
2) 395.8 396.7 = 0.057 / 44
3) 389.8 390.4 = 0.056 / 44.8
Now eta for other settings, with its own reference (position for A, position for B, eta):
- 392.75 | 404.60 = -0.37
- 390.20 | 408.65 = 0.07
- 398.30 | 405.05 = -0.12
